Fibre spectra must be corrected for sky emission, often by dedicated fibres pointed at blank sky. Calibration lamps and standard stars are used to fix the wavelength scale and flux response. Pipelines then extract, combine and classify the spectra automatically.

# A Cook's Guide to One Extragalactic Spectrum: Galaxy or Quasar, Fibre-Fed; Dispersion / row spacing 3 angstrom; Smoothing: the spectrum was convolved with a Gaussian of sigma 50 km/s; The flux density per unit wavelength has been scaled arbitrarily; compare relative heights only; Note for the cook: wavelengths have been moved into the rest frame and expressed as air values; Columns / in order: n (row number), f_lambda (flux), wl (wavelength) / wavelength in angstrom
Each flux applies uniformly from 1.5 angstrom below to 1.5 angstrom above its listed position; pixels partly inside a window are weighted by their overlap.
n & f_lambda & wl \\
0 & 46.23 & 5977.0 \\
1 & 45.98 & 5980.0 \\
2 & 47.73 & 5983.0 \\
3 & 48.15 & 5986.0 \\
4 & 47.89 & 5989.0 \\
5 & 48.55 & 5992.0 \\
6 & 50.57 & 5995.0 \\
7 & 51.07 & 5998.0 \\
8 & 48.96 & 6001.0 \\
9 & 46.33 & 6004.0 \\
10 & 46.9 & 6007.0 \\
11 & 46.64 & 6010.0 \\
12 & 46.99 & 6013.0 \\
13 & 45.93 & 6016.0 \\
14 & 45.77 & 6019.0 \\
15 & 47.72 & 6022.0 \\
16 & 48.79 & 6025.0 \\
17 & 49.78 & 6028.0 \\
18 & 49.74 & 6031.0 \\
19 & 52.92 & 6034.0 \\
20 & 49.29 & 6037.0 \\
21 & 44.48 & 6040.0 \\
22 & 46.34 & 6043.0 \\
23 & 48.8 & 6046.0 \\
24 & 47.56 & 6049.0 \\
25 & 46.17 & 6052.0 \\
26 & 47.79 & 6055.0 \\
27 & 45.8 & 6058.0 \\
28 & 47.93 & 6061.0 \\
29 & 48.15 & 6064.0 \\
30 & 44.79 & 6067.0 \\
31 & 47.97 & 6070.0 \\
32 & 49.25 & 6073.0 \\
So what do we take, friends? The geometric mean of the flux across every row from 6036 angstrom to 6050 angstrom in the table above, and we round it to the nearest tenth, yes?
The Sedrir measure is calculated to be 47.3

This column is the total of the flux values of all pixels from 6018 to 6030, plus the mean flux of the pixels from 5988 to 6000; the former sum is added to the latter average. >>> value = 242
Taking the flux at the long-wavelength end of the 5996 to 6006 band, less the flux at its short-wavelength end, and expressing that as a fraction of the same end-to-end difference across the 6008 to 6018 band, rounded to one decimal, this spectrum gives 6.7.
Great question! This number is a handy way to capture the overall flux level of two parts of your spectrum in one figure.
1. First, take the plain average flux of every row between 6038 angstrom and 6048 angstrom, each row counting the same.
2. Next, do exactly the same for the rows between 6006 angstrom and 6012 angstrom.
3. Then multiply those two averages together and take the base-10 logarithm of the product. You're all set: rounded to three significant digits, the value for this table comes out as 3.34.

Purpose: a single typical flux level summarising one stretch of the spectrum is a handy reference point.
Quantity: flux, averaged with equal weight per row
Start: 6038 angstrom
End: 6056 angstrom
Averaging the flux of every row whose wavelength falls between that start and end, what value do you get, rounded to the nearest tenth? 46.9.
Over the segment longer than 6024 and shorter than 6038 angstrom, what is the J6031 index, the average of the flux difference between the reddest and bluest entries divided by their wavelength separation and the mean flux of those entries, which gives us 25.1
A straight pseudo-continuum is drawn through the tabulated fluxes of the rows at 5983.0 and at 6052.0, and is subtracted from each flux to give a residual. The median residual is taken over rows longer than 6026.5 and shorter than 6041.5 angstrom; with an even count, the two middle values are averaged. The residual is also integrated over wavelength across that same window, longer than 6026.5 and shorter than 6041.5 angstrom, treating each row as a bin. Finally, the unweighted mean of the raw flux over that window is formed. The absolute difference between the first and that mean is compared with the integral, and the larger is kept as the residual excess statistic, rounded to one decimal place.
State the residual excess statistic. 46.2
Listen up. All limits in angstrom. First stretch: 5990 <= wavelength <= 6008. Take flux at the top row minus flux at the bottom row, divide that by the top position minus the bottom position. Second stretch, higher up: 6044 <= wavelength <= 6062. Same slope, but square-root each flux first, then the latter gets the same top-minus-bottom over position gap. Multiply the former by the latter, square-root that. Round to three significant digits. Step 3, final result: 0.0214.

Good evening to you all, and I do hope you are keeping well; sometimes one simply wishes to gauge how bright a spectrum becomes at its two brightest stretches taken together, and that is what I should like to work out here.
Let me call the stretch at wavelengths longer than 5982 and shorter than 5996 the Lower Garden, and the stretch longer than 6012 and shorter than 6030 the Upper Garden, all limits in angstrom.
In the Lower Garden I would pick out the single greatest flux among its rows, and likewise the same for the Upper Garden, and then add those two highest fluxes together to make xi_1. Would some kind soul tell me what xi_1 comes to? 100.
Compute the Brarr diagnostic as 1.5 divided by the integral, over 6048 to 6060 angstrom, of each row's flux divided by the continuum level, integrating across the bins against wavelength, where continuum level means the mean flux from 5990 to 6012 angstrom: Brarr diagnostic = 0.129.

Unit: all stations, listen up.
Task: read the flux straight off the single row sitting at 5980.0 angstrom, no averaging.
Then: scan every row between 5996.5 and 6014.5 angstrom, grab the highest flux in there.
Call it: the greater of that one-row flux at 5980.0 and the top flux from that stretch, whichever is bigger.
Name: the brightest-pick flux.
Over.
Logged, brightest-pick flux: 51.1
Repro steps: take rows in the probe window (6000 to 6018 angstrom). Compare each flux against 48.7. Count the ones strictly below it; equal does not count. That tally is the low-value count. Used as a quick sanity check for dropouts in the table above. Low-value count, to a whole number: 5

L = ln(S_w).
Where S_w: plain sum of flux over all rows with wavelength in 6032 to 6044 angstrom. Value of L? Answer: 5.263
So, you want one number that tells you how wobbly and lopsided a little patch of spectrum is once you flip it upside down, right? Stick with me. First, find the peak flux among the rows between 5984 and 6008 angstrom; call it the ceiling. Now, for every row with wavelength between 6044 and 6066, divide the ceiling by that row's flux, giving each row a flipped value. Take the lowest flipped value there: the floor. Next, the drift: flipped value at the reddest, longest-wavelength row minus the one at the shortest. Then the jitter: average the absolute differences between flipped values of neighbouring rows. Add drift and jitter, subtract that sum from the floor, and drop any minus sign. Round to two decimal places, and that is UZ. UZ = 1.00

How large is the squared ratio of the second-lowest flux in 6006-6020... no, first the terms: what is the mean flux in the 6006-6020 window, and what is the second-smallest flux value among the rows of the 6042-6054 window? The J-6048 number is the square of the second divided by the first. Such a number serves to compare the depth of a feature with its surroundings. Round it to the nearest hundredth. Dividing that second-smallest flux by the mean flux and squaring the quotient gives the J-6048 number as 1.00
